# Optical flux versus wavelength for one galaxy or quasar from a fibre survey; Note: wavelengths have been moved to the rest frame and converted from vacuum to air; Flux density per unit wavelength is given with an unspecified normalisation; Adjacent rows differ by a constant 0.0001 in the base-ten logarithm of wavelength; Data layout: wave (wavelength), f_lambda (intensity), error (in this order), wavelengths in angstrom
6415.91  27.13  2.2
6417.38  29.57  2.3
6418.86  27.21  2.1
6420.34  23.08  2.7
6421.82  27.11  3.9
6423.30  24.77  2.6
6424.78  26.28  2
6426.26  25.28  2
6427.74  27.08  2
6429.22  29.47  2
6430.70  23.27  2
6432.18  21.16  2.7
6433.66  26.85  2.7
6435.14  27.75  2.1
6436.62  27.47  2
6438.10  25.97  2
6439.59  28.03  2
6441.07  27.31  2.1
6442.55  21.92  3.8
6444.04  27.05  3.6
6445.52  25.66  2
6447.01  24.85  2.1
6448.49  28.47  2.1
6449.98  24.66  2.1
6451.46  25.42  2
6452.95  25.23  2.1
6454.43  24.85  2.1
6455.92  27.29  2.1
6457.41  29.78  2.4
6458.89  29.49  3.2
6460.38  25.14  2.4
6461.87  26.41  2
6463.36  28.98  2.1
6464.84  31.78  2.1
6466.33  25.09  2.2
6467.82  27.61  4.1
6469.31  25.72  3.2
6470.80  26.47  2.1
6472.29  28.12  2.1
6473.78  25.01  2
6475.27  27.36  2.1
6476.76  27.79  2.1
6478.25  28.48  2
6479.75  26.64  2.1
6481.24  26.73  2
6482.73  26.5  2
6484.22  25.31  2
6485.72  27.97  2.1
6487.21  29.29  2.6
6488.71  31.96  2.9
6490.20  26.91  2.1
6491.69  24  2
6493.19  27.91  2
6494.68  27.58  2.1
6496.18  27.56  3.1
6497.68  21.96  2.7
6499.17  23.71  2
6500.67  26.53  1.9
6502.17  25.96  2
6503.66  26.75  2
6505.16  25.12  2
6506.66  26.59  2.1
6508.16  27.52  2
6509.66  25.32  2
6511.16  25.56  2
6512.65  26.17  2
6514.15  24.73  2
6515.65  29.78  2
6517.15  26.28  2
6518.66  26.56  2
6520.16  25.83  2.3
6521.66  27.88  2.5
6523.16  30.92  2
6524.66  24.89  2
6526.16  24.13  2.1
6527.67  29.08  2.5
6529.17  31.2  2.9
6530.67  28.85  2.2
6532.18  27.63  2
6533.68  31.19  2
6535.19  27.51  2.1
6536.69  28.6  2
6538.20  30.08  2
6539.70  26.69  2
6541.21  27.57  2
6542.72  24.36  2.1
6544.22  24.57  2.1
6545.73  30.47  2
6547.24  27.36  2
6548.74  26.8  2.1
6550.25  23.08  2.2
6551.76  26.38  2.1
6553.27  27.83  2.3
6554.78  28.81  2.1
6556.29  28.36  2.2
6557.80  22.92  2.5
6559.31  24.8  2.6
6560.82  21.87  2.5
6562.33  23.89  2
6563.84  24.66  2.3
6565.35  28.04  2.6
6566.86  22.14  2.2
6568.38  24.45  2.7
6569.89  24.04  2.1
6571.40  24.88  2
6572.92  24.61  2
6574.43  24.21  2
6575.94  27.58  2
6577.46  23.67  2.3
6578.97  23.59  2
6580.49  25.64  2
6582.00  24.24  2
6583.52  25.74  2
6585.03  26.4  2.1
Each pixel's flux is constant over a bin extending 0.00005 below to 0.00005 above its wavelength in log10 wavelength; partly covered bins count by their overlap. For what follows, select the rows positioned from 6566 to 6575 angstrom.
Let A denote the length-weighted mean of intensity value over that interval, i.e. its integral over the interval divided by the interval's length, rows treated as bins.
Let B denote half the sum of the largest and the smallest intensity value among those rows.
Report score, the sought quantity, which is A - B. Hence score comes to 0.58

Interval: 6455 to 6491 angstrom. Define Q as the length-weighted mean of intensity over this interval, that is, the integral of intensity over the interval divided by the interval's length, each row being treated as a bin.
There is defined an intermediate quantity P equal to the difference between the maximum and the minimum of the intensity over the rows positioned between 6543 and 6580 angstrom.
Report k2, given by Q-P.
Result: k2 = 19.0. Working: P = 8.6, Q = 27.6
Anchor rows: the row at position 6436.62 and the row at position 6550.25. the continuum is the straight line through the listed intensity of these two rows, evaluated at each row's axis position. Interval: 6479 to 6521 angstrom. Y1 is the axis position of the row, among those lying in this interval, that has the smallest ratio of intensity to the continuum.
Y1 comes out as 6497.68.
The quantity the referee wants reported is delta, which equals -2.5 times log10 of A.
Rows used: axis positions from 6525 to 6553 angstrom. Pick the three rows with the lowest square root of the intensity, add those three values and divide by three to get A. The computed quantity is -1.722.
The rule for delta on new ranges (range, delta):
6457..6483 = -1.749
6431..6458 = -1.692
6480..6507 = -1.707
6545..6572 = -1.686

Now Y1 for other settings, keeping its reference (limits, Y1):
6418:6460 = 6432.18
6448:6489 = 6449.98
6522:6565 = 6560.82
